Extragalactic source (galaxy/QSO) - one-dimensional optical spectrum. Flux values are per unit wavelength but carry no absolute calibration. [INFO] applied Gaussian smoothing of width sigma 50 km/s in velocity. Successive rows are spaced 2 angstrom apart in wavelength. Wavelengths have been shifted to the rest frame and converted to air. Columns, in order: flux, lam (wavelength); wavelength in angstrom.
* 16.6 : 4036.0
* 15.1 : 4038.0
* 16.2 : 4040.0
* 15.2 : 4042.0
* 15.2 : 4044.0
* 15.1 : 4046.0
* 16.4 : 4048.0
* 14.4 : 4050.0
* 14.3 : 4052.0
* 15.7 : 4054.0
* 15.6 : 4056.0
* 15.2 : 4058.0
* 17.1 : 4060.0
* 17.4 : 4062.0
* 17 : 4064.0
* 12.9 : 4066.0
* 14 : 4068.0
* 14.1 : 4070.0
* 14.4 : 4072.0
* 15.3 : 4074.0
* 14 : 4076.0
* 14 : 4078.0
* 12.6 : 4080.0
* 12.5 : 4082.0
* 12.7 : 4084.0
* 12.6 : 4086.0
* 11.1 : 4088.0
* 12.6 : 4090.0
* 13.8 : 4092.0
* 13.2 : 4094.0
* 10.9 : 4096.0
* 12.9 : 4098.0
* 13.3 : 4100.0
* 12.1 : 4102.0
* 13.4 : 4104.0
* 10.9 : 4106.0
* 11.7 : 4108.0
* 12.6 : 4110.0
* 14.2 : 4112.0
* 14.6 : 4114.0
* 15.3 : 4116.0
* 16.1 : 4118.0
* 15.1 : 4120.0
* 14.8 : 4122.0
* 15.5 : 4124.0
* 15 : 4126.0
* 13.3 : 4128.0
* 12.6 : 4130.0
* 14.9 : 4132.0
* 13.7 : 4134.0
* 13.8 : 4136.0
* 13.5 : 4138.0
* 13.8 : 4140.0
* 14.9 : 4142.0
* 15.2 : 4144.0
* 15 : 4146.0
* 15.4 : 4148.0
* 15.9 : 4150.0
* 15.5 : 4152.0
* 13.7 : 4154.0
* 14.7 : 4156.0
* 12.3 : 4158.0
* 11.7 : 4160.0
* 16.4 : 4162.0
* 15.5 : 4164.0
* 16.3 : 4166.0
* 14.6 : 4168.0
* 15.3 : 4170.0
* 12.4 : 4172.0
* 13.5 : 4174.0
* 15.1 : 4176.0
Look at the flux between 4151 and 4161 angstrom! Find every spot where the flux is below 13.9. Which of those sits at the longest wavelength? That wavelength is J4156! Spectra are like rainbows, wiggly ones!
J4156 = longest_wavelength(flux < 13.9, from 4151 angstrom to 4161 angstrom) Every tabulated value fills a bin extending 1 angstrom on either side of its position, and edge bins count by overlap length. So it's 4160.0 angstrom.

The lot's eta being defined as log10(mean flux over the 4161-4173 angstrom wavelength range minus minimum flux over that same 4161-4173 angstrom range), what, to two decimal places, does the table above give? 0.43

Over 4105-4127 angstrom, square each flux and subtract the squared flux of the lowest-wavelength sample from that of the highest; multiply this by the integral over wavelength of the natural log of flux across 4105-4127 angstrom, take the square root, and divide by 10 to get 8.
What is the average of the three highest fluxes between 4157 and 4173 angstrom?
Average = 16.1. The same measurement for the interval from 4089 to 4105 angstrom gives 13.5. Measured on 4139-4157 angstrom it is 15.6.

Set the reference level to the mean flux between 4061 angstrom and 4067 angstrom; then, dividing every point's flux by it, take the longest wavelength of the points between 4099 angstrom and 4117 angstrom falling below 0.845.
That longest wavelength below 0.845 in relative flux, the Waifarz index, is 4110.0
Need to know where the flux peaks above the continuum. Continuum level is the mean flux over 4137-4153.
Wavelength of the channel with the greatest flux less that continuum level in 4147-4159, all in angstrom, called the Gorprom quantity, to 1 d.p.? 4150.0 angstrom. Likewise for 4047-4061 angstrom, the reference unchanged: 4060.0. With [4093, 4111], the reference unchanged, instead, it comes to 4104.0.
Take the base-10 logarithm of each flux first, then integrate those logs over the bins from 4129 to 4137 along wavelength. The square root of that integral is 3.0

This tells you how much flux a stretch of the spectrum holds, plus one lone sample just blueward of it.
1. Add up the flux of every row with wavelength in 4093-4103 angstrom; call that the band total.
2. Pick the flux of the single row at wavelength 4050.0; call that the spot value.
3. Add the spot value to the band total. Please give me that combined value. 77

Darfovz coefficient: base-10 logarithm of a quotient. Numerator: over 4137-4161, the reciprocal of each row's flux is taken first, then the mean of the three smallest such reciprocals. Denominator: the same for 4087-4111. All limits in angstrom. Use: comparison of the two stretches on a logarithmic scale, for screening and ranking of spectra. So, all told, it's -0.06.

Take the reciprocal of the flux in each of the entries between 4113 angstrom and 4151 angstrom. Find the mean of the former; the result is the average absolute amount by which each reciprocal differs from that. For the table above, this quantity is 0.0037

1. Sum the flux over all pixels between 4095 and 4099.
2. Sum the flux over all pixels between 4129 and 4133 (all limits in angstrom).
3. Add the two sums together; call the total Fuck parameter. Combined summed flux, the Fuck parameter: 51.3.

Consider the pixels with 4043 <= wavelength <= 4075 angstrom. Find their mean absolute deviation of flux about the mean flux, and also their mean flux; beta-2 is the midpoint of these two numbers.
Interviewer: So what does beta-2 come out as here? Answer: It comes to 8.11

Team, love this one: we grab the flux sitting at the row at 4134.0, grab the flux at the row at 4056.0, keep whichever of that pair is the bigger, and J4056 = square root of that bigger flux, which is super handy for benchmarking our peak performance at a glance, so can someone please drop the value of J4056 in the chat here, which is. 3.95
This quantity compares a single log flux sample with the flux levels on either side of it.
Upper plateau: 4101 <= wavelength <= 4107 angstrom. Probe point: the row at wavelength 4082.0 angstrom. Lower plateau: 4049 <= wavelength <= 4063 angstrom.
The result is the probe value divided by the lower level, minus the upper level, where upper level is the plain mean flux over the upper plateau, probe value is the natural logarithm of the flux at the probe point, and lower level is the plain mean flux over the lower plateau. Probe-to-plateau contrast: -12.0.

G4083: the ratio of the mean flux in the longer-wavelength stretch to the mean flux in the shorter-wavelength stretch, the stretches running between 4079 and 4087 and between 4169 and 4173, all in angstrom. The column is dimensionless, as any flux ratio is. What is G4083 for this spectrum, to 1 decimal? 1.1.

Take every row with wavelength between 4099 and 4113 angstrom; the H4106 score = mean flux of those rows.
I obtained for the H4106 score 12.6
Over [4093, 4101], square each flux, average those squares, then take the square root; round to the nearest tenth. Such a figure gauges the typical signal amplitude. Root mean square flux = 12.6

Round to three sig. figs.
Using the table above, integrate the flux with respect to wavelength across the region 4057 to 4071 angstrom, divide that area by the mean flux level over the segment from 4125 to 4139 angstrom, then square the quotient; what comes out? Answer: 243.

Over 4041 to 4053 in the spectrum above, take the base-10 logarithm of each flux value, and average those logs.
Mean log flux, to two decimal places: 1.18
